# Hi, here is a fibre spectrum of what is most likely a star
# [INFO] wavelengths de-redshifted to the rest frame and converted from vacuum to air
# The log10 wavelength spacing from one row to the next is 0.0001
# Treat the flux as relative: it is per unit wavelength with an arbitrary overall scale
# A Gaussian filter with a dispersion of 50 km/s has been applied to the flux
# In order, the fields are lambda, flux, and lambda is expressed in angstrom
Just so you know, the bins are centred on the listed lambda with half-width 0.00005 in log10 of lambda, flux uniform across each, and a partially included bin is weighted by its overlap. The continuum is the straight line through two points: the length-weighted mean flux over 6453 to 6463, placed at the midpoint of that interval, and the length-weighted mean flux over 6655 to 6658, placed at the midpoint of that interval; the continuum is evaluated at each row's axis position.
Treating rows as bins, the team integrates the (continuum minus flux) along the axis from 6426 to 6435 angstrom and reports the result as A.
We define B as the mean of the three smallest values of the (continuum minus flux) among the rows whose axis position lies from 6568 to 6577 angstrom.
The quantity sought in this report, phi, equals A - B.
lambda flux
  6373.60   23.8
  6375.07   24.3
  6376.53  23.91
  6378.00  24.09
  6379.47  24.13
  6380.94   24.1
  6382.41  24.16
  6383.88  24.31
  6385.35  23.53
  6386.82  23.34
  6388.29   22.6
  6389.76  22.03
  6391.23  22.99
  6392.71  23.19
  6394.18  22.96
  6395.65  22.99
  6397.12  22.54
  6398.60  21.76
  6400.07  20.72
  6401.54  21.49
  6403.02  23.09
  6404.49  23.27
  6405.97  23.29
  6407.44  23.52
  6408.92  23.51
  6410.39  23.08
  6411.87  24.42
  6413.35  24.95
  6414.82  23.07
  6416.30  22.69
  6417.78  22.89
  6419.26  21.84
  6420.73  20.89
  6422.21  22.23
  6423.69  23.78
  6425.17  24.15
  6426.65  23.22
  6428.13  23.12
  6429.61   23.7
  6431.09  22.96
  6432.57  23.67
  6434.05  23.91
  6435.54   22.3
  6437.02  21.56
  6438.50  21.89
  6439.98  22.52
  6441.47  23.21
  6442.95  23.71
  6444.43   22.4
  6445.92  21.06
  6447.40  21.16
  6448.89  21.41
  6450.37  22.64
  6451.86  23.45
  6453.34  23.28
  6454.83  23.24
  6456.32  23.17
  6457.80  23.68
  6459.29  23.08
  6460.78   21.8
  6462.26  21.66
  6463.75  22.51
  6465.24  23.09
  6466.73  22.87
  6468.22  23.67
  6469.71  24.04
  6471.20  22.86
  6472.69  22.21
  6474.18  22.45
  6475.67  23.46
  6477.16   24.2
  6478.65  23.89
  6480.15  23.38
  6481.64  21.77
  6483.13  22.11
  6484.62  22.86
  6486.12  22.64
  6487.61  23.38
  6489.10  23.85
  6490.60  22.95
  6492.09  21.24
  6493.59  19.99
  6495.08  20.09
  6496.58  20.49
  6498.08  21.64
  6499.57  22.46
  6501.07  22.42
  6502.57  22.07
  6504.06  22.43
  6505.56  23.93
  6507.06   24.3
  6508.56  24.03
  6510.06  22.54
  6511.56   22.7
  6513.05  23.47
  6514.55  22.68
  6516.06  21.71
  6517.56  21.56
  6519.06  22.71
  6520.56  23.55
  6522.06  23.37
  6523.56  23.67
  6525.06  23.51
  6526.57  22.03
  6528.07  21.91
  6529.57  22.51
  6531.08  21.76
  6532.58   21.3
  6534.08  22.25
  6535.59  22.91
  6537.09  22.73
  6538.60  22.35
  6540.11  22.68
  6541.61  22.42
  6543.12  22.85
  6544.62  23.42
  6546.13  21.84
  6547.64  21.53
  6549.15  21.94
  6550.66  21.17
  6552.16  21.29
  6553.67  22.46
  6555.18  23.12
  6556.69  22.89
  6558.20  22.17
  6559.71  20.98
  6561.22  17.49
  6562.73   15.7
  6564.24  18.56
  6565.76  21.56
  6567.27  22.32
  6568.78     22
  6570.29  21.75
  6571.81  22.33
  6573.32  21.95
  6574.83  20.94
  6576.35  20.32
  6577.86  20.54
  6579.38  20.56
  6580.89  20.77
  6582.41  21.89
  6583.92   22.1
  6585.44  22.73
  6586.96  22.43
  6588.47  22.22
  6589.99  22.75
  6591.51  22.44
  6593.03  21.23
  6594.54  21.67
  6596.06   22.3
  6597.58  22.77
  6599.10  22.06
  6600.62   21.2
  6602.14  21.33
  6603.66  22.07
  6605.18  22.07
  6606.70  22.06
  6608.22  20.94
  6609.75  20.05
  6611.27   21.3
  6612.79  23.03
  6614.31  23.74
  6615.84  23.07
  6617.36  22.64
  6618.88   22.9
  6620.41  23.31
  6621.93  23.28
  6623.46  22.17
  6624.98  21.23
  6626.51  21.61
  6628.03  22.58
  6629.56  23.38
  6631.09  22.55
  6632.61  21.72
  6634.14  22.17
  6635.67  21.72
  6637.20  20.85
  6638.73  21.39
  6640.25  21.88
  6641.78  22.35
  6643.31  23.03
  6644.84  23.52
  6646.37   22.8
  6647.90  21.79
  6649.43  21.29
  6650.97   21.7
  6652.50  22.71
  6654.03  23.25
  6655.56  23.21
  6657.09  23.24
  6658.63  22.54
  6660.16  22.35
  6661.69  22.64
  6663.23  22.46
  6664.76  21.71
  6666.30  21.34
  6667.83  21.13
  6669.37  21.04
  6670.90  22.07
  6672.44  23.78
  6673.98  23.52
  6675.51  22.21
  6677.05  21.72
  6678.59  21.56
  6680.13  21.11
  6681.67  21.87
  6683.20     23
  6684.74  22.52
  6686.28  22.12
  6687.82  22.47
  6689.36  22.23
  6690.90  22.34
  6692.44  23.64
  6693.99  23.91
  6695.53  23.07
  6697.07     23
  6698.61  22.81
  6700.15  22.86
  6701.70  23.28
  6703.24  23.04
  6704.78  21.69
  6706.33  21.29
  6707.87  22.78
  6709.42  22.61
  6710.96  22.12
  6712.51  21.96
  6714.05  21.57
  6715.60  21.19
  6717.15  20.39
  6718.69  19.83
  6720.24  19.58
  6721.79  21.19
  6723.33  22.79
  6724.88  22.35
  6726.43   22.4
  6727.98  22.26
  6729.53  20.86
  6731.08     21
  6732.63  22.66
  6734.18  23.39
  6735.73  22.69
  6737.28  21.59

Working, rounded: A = -6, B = 0.9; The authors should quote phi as -7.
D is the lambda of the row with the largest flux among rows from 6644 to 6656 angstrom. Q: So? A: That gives 6644.84 angstrom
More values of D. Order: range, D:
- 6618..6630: 6629.56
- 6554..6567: 6555.18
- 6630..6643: 6631.09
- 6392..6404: 6392.71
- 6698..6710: 6701.70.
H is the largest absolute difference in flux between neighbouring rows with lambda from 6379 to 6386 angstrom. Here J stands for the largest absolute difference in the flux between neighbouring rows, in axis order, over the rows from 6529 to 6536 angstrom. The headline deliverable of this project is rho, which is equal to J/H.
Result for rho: 1.22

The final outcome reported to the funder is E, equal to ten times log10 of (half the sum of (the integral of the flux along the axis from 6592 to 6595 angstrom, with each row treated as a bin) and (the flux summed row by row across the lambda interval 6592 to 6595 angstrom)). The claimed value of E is 17.3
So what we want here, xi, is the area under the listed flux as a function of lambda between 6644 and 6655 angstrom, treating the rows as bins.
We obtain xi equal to 247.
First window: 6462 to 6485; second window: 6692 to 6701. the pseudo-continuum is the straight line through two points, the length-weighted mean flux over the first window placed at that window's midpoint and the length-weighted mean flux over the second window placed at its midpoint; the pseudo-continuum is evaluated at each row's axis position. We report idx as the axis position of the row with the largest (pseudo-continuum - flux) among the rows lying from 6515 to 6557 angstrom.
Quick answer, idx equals 6550.66 angstrom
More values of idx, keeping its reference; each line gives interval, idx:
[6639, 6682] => 6669.37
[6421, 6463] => 6445.92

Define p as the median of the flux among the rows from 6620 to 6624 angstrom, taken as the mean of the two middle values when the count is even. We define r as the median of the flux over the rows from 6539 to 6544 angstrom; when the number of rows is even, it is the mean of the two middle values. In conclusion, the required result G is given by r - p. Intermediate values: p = 23.3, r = 22.7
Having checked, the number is -0.6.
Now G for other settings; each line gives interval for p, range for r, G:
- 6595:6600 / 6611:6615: 0.7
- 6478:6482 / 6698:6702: -0.5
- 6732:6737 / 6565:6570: -0.7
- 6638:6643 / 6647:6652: -0.2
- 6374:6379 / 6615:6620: -1.2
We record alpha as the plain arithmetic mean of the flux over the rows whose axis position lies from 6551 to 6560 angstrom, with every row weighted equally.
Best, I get 22.2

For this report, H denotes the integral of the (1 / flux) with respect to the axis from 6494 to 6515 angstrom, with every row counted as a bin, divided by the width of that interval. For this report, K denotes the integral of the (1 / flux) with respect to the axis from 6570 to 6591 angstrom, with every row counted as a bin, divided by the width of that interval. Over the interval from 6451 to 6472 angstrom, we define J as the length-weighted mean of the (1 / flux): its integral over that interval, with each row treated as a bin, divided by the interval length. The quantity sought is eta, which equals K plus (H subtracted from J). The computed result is 0.0450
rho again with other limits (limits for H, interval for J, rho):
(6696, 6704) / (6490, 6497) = 4.07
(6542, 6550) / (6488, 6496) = 1.08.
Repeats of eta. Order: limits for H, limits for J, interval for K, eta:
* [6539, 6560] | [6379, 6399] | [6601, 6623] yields 0.0431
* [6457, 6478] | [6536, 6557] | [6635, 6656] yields 0.0463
